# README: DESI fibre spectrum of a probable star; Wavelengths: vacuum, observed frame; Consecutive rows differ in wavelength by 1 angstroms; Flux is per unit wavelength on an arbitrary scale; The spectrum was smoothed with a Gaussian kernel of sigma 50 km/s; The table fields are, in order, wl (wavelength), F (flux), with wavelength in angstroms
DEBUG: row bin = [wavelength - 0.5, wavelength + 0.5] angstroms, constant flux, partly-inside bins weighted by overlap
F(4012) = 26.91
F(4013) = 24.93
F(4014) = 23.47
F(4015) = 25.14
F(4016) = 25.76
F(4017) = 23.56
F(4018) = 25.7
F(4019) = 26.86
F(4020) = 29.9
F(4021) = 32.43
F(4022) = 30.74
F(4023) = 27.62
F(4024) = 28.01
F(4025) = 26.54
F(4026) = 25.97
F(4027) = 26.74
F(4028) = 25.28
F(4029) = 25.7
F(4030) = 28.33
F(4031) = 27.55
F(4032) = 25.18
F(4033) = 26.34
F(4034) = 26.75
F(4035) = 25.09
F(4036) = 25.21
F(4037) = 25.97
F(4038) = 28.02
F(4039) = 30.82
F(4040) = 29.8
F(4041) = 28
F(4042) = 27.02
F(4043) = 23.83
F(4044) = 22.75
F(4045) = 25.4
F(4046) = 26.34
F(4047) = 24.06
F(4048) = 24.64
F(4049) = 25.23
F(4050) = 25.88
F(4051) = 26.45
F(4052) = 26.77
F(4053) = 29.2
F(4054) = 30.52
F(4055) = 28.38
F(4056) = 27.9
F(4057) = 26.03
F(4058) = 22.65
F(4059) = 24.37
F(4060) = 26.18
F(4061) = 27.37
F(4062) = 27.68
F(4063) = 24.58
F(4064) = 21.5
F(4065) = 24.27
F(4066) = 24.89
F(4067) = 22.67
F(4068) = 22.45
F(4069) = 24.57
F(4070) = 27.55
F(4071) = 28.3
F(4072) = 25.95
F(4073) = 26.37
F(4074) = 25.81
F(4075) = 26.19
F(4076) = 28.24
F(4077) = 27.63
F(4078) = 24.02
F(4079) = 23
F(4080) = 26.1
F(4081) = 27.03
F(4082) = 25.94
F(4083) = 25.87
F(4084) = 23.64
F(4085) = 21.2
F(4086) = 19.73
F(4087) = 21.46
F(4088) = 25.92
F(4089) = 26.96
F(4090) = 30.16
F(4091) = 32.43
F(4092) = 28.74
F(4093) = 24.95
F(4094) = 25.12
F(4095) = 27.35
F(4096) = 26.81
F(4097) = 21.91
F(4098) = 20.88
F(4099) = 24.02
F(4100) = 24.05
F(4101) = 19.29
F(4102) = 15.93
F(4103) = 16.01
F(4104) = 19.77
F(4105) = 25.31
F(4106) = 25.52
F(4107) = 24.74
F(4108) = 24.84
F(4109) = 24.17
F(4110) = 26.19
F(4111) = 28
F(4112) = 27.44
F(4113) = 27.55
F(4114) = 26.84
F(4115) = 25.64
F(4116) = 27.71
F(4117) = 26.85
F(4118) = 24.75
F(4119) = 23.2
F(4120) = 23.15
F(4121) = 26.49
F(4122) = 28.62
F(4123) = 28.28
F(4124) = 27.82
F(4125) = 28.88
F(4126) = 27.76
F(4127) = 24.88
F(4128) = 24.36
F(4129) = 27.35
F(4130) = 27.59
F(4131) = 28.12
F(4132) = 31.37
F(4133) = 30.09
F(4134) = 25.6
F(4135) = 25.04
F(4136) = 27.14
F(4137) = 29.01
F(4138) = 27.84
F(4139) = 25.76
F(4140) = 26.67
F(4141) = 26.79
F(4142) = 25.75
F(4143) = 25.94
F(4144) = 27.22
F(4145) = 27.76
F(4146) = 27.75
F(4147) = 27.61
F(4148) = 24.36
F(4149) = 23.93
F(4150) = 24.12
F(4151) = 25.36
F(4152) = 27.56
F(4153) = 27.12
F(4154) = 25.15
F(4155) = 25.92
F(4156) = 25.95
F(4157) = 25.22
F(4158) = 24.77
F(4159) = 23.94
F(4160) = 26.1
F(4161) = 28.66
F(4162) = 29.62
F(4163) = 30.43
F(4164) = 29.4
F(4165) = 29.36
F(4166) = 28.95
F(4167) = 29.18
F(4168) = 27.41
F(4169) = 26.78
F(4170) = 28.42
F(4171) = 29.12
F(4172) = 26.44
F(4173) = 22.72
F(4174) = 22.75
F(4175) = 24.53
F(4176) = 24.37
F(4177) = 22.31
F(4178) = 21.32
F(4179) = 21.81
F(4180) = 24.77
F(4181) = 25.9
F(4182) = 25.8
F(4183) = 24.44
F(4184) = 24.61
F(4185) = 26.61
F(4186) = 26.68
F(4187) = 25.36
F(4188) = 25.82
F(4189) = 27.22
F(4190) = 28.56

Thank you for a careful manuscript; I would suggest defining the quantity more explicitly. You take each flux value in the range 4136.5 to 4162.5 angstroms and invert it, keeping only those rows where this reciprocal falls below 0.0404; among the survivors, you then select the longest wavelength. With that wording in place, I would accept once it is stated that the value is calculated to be 4162 angstroms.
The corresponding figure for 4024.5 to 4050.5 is 4050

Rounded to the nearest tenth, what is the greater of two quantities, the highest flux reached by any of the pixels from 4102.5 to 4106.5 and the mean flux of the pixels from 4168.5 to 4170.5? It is 27.6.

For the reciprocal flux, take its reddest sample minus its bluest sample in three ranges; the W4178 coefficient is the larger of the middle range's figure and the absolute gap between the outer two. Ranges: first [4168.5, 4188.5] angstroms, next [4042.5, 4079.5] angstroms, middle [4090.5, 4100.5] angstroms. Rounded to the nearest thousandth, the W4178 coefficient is 0.011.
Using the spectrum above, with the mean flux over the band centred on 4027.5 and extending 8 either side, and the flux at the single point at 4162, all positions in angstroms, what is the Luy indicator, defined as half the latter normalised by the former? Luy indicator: 0.541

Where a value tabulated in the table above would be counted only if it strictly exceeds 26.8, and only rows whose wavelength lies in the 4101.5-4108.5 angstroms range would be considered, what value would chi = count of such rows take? 0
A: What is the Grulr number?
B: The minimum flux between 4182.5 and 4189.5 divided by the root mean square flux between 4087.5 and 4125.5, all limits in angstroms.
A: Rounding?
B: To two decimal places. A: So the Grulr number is 0.96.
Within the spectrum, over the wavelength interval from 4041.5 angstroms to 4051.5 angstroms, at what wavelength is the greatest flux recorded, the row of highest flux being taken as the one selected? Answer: 4042 angstroms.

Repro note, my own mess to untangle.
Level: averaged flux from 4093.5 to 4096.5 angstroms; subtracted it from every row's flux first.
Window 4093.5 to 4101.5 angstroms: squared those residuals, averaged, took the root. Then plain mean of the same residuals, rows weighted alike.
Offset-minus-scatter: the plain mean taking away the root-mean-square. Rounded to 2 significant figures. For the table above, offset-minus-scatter -6.6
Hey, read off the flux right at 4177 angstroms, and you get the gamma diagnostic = 22.31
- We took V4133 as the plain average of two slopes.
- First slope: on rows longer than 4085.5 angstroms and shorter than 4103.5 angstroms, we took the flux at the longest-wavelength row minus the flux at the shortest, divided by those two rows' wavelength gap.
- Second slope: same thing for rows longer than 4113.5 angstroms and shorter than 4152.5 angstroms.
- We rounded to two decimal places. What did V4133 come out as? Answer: -0.10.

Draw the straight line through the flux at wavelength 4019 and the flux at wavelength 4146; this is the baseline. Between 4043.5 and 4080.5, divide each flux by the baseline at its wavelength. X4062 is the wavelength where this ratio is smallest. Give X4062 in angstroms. 4064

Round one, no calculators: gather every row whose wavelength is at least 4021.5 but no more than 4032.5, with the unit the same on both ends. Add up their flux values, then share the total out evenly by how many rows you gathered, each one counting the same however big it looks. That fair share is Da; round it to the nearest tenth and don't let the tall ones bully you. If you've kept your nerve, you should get 27.1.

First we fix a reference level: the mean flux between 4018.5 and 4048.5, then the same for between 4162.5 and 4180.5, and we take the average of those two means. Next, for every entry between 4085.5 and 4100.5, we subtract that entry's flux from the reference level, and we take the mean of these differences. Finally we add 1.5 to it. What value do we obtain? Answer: 2.6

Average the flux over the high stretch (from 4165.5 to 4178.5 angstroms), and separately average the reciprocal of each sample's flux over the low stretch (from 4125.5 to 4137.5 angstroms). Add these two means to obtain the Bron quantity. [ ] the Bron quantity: 25.8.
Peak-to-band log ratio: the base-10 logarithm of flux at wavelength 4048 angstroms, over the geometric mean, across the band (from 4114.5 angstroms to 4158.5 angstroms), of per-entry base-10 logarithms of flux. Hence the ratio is 0.978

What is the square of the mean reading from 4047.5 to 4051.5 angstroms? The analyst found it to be 653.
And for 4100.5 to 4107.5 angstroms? 438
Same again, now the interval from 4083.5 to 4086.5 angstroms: 463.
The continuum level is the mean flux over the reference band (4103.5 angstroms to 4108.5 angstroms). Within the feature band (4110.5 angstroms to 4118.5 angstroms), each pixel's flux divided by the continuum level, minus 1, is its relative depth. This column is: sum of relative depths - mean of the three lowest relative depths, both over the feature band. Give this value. 0.86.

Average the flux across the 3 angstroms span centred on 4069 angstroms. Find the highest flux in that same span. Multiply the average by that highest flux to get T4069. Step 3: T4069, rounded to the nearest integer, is 685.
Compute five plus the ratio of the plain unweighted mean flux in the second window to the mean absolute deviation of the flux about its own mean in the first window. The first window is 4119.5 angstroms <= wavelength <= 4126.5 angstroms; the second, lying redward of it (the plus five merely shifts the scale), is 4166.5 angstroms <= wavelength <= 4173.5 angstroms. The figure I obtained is 24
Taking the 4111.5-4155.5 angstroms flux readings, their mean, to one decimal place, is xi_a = 26.7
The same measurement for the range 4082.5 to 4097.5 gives 25.5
